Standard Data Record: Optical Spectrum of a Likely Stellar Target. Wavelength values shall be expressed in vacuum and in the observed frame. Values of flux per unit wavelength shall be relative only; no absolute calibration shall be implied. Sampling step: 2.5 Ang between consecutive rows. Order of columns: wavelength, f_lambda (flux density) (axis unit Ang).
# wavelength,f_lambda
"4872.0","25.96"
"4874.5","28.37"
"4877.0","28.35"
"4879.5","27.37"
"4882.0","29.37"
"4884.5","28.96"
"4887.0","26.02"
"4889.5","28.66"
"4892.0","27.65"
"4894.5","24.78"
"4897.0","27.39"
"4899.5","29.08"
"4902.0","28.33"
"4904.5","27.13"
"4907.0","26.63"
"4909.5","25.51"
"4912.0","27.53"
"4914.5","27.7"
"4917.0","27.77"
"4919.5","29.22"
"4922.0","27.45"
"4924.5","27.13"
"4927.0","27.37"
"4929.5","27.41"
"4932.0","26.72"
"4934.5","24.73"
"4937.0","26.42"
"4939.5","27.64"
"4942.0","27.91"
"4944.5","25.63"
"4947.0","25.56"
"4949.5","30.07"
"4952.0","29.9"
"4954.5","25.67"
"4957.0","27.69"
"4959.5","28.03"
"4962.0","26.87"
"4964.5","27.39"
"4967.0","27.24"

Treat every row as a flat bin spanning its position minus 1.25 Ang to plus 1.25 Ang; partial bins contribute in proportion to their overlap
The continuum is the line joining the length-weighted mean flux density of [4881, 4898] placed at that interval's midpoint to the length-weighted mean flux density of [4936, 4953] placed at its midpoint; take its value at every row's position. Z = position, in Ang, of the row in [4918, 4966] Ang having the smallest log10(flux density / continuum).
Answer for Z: 4934.5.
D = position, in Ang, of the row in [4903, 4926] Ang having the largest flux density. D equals 4919.5 Ang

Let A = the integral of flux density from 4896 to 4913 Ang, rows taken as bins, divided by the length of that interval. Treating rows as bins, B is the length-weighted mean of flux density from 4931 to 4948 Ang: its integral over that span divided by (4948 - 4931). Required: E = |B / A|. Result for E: 0.96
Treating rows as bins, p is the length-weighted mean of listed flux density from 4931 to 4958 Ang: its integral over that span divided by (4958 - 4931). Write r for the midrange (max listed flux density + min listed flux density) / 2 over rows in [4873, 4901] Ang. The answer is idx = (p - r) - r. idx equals -27.1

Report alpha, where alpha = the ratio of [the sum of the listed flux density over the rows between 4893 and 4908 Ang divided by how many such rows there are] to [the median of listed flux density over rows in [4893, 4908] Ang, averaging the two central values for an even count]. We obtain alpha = 1.00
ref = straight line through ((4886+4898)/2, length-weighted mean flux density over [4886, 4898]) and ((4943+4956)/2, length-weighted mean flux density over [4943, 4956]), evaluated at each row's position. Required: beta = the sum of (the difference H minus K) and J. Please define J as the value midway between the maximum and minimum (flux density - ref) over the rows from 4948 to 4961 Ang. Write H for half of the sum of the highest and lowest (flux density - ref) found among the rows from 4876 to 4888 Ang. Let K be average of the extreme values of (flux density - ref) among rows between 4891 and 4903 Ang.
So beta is 1.3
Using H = 0.8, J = 0.5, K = 0.0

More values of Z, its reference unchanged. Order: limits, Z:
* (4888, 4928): 4894.5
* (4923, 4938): 4934.5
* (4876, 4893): 4887.0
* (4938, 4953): 4947.0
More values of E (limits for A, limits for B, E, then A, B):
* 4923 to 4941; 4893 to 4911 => 1.01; 26.8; 27.0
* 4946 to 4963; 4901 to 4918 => 0.98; 27.7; 27.2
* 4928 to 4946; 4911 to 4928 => 1.04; 26.6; 27.7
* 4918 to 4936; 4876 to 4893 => 1.03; 27.1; 28.1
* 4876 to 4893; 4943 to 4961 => 0.98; 28.1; 27.5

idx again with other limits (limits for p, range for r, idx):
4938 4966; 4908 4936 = -26.5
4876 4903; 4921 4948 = -24.8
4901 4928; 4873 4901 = -26.7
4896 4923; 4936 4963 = -28.0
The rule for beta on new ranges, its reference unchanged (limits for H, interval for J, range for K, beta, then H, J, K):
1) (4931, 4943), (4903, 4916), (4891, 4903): -1.4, -1.0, -0.5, 0.0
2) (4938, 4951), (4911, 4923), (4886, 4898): 1.8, 0.4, 1.2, -0.2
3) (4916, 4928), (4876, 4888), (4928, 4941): 3.0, 1.0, 0.8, -1.1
